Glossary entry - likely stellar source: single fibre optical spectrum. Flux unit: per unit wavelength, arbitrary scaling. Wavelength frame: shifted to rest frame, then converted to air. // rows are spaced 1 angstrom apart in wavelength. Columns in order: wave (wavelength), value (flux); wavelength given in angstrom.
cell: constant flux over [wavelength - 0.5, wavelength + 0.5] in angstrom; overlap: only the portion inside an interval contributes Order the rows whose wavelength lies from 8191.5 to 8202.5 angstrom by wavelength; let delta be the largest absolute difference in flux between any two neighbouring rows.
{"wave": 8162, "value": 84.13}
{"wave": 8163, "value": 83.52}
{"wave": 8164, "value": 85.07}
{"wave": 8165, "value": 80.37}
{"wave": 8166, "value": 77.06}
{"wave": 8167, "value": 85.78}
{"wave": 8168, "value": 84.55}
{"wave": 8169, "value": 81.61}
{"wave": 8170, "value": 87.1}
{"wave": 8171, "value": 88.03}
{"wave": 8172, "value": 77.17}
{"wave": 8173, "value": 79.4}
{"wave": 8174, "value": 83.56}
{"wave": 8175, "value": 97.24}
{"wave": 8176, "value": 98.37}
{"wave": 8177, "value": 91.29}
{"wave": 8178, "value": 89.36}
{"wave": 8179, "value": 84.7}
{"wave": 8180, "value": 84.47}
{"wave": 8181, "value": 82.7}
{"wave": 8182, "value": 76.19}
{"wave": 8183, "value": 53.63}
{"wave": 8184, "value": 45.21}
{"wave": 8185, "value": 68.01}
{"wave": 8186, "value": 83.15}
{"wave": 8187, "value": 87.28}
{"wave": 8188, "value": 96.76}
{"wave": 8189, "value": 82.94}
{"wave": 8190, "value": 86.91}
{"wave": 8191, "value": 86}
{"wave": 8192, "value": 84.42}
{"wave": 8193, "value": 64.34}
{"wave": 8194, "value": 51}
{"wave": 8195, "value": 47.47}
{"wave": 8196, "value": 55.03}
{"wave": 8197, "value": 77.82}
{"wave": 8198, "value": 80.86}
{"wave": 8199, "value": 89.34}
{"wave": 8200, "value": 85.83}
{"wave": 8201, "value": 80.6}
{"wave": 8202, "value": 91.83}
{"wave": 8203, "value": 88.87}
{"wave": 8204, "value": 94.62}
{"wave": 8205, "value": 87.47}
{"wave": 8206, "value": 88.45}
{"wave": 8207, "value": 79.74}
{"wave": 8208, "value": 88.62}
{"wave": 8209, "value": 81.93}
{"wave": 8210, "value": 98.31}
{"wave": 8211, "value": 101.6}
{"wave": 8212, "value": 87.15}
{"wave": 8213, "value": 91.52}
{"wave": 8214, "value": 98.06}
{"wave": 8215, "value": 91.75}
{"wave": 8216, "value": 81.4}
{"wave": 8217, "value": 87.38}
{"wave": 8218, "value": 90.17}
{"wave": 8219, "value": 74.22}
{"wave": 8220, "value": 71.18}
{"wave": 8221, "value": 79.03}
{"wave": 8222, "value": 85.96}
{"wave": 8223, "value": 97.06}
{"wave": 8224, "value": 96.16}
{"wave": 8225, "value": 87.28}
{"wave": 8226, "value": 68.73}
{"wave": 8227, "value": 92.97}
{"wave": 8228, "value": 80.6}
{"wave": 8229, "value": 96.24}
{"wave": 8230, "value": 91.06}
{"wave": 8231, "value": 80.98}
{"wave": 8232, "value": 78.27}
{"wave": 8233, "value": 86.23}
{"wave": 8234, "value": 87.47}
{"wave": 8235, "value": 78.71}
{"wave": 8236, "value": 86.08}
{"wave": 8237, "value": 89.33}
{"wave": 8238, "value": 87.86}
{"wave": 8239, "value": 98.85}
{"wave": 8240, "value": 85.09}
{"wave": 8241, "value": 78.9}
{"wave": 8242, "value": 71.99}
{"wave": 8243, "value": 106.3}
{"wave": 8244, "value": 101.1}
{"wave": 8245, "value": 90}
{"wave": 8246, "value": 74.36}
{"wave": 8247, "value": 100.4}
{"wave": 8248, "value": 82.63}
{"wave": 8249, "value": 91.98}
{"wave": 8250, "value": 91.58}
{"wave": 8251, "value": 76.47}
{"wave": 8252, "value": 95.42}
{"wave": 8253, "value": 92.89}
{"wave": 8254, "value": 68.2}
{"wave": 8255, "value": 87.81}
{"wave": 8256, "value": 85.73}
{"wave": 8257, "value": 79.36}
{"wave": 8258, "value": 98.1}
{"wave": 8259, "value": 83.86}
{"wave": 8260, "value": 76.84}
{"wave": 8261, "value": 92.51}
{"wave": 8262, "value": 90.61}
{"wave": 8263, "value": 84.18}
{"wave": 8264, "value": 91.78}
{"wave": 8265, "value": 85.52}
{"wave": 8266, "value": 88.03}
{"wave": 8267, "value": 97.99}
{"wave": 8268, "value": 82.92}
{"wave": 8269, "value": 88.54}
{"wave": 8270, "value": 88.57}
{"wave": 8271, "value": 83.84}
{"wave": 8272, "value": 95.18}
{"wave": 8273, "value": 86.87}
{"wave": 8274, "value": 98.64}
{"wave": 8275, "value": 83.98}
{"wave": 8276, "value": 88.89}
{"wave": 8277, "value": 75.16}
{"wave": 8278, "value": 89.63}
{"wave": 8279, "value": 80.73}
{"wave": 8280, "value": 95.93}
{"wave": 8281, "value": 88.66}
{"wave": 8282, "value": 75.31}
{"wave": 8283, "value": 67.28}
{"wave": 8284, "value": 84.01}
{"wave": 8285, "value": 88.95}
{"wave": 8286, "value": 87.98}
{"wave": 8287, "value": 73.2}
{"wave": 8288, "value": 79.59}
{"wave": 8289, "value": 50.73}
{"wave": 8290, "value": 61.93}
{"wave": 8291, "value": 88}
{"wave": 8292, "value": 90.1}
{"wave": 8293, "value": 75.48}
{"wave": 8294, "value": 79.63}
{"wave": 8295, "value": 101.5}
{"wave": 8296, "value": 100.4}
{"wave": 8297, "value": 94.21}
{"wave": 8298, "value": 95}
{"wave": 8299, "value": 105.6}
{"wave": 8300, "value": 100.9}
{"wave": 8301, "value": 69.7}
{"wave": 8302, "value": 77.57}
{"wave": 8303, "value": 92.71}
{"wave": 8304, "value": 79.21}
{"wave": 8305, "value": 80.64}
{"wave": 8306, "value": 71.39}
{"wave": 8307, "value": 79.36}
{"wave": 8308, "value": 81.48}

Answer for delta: 23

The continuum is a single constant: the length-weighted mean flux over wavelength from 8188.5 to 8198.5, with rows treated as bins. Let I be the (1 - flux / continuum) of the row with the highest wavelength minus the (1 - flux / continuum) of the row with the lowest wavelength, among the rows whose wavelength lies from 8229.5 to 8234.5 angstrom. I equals 0.05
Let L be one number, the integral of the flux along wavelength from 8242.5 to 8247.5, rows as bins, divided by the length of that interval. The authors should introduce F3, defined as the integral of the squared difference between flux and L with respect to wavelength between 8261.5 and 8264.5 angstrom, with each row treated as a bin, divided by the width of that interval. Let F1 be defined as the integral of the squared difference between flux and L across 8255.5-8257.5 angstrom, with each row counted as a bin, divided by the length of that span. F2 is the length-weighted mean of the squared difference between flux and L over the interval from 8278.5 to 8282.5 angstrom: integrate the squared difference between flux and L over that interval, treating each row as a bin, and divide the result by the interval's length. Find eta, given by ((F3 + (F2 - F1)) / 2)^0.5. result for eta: 4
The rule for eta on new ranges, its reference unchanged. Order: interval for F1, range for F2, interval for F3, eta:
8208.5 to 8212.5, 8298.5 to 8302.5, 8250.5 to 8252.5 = 13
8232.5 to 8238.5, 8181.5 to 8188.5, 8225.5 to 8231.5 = 21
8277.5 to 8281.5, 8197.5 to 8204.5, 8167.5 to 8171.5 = 7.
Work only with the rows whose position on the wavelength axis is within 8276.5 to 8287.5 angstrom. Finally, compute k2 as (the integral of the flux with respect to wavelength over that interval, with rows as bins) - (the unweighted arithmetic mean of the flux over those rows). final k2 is 824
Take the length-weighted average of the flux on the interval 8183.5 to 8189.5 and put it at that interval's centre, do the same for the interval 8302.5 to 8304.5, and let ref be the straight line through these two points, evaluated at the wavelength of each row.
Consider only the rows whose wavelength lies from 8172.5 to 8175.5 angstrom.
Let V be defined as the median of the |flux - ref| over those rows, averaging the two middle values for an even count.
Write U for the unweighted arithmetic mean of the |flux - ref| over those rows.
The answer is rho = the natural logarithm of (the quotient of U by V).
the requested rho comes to 0.4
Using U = 10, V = 7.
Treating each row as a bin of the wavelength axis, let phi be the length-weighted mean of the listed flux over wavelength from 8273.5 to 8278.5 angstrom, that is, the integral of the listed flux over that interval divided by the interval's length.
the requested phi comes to 87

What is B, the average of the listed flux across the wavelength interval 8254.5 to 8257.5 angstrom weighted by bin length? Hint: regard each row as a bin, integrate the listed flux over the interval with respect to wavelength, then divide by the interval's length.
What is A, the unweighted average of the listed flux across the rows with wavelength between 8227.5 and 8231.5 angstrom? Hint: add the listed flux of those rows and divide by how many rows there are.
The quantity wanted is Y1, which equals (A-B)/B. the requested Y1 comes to 0.03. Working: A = 87.2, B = 84.3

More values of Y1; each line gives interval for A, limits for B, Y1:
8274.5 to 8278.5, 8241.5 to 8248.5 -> -0.06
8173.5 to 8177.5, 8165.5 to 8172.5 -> 0.12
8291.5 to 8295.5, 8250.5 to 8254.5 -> 0.04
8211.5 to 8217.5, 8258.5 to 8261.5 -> 0.06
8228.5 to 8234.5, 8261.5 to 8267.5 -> -0.03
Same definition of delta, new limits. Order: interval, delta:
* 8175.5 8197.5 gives 23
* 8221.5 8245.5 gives 34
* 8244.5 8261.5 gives 26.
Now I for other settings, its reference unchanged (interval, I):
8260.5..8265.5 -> 0.10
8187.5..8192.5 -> 0.17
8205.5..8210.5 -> -0.14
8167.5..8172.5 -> 0.10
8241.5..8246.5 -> -0.03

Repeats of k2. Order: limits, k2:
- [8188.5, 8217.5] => 2328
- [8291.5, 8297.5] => 451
